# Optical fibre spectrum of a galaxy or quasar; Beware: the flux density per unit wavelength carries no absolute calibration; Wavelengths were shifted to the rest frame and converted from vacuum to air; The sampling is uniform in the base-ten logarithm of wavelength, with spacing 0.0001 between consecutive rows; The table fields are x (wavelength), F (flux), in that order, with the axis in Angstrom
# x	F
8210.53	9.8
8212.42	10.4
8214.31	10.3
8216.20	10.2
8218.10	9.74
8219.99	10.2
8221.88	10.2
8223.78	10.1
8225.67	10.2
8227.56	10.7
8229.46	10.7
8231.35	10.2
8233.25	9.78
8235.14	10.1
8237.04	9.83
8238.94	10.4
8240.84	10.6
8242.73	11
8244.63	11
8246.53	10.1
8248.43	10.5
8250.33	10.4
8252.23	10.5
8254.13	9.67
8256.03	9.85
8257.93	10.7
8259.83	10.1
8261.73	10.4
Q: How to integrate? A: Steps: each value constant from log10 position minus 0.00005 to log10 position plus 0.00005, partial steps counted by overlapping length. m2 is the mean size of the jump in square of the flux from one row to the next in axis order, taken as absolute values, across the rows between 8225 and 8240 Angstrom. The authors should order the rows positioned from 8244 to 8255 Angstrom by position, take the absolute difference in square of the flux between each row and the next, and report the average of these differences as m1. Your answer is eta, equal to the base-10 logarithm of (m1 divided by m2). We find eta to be 0.11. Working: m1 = 9.6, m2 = 7.5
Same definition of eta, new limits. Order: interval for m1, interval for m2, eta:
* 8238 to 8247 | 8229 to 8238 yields 0.02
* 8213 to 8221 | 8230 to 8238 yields 0.01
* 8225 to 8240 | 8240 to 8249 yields -0.08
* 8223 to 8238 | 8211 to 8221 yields 0.04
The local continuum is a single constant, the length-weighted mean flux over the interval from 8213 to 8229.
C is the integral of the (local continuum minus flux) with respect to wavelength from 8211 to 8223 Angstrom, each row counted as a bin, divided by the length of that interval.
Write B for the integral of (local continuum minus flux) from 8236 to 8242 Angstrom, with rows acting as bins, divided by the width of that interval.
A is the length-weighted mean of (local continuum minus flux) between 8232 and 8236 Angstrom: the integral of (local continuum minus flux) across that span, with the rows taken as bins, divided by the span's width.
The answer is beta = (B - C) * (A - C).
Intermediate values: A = 0.27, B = -0.08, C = 0.06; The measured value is -0.03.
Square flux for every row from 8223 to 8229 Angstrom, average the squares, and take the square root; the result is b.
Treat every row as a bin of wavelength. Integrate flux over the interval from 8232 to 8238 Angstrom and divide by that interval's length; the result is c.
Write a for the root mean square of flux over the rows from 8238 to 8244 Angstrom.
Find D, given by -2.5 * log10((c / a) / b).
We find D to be 2.62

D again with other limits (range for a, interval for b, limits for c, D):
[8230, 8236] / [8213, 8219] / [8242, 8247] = 2.43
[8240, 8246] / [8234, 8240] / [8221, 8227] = 2.58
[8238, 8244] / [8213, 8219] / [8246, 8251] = 2.54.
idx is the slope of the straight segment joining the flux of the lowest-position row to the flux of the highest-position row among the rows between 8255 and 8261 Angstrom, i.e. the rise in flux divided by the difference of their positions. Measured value 0.07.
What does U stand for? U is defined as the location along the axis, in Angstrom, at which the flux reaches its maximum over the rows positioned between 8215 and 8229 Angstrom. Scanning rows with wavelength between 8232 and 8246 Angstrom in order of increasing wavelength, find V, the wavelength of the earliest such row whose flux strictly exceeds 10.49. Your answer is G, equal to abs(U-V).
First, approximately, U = 8227.56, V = 8240.84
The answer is 13.3 Angstrom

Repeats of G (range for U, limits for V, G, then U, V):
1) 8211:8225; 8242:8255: 30.3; 8212.42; 8242.73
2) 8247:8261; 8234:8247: 17.1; 8257.93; 8240.84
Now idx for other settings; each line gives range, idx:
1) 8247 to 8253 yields 0.00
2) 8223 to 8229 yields 0.16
